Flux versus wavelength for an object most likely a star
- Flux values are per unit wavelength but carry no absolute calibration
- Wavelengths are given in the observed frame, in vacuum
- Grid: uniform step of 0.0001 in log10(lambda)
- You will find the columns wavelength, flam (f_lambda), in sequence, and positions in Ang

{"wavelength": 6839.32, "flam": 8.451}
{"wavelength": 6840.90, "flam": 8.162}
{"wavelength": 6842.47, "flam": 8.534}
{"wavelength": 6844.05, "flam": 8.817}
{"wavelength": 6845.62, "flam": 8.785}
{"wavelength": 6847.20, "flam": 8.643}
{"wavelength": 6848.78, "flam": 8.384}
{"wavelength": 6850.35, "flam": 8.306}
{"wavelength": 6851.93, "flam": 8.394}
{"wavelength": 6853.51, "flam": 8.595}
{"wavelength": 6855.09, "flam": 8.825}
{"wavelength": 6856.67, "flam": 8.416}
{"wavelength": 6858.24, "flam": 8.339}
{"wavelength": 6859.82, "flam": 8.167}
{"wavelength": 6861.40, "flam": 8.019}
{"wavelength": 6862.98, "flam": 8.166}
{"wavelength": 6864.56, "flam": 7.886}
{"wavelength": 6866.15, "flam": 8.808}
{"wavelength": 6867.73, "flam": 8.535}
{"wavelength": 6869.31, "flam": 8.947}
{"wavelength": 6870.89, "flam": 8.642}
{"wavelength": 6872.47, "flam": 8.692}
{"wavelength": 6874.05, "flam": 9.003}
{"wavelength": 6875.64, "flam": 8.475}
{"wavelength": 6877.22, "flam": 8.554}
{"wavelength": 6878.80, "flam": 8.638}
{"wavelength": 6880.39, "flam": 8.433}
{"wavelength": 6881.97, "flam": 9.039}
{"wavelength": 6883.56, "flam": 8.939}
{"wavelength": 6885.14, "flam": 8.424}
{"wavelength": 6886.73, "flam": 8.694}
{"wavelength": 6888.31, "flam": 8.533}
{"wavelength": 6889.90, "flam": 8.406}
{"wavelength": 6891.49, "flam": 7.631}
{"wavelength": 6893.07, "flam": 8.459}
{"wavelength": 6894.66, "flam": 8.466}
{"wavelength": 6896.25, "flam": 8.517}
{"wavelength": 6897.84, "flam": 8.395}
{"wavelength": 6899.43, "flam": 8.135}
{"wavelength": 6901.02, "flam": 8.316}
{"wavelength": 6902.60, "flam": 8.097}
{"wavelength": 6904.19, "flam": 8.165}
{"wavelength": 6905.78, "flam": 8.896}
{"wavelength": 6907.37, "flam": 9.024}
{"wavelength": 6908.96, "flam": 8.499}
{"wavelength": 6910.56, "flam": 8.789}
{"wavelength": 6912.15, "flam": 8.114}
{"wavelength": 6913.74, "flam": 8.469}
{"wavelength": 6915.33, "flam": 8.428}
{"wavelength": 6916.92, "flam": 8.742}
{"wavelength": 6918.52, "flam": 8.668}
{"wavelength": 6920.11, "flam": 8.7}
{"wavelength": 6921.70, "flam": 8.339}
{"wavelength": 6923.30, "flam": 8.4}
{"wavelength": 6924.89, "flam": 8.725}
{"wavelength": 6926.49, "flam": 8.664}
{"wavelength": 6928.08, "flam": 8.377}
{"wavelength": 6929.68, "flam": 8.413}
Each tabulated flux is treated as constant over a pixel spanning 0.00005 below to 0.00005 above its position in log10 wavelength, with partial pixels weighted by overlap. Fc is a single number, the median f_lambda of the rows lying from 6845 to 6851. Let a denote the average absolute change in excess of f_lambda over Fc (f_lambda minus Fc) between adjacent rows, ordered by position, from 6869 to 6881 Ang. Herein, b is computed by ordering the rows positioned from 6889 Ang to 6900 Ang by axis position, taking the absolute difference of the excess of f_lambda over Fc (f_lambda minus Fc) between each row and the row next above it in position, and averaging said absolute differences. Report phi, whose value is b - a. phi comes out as 0.12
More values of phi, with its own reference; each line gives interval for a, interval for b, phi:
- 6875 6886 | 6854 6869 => 0.04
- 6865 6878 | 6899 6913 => 0.07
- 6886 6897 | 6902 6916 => 0.03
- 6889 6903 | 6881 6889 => -0.04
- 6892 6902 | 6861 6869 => 0.28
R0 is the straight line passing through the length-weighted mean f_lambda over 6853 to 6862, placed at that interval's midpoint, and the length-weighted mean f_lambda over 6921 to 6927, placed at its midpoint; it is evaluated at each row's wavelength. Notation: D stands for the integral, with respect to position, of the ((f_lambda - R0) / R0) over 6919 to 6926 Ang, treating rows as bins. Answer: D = 0.03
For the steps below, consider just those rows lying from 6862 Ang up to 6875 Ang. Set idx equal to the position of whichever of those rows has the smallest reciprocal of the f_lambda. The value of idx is 6874.05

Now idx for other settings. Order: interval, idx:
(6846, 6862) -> 6855.09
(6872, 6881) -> 6874.05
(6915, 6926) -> 6916.92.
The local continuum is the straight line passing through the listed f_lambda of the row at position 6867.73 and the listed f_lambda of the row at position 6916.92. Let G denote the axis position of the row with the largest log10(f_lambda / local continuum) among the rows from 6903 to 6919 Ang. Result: 6907.37 Ang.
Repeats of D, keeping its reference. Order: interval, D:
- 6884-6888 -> 0.07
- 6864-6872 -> 0.16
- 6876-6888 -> 0.31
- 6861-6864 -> -0.12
